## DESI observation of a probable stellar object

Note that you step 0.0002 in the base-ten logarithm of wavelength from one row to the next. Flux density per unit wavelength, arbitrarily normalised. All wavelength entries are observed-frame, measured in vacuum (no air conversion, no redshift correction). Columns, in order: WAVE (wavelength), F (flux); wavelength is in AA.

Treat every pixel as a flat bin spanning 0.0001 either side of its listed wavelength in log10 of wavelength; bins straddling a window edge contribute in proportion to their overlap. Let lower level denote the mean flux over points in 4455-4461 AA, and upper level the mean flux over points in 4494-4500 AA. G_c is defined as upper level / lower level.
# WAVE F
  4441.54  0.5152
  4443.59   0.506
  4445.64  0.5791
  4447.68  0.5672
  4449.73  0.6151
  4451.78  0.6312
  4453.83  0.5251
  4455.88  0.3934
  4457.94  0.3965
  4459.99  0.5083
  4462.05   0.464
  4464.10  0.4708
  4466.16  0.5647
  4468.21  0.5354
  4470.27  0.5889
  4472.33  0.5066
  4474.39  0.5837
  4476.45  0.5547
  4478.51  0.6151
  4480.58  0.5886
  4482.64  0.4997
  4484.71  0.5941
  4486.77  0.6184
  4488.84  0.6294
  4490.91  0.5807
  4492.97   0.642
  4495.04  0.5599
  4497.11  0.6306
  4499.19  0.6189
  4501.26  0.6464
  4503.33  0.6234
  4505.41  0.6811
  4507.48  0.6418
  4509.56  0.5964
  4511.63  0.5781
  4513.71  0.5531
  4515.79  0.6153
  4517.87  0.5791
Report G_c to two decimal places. 1.39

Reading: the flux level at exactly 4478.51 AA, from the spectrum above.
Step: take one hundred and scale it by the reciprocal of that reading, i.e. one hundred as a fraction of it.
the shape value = 163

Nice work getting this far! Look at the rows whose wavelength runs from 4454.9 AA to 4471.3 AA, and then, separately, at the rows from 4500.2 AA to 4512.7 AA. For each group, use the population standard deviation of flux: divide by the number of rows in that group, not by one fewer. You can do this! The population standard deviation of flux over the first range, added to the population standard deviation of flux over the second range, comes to 0.102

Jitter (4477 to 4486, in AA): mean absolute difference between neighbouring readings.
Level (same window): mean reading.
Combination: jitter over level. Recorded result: 0.12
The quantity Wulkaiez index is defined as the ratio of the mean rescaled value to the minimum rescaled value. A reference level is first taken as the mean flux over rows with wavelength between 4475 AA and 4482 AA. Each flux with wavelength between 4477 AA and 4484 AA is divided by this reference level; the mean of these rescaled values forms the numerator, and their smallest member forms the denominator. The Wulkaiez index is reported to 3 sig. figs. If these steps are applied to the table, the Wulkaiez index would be 1.14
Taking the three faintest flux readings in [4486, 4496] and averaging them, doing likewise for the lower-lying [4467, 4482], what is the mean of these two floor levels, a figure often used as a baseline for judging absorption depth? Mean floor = 0.559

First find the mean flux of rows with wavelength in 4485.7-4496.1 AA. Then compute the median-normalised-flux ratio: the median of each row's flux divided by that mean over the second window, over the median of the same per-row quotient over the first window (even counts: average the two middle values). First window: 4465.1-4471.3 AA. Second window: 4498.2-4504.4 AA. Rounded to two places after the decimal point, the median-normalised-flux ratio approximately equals 1.10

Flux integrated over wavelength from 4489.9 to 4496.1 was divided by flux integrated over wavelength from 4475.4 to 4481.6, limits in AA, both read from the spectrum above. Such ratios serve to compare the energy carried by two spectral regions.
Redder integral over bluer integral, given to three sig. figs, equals 1.02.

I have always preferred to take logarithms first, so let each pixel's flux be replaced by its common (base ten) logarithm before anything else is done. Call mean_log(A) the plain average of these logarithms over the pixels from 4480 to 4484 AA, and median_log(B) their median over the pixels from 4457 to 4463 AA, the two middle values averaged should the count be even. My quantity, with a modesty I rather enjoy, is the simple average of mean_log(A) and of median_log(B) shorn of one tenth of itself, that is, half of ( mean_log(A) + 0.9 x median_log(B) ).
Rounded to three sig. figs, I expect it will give -0.283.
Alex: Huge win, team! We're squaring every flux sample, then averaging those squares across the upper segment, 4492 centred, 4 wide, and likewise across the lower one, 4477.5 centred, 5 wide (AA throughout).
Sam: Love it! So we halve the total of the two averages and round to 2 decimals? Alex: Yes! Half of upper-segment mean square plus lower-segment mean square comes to 0.36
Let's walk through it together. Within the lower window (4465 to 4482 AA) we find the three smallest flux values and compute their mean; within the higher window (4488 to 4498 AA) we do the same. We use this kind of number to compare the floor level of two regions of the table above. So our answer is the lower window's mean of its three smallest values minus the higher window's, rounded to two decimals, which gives -0.06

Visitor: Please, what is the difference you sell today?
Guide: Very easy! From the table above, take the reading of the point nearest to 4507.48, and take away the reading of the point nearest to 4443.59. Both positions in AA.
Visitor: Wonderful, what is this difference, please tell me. 0.14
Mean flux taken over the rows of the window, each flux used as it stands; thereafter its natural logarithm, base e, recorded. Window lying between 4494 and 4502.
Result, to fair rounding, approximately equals -0.49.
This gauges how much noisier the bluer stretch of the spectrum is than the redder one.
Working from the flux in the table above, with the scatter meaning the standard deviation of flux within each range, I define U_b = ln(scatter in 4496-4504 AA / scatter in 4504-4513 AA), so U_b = -1.3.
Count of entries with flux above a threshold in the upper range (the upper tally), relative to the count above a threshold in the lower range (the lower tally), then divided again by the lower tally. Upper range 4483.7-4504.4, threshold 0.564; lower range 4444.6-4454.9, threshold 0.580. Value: 2.25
